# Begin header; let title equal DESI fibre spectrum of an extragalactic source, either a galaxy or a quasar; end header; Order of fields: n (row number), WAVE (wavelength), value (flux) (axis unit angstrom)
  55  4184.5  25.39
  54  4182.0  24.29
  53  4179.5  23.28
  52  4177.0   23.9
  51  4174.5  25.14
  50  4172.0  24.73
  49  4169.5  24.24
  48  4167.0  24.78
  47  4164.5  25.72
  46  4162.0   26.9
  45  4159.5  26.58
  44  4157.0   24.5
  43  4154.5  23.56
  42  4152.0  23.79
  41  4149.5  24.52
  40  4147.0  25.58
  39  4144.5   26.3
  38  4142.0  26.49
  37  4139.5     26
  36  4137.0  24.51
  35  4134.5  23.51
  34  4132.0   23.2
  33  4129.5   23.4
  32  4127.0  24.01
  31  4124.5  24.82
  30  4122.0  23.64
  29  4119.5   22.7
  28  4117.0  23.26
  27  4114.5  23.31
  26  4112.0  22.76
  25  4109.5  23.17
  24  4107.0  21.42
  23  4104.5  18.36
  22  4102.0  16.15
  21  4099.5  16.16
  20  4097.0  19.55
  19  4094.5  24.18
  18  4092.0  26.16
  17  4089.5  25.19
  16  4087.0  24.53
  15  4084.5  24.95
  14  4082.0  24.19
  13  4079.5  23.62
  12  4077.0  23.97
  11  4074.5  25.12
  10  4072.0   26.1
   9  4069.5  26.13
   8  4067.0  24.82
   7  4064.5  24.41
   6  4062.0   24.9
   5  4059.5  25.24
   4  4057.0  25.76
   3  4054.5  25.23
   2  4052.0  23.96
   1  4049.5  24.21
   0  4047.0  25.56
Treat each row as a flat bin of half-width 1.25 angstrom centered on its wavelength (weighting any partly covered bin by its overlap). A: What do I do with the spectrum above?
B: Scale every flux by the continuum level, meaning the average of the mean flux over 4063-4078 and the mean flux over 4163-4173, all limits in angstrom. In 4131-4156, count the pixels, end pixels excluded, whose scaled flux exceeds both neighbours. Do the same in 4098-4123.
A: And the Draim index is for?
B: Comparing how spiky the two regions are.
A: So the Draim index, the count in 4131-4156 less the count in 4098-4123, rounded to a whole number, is -1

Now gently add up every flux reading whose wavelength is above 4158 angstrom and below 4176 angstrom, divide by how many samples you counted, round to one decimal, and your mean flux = 25.4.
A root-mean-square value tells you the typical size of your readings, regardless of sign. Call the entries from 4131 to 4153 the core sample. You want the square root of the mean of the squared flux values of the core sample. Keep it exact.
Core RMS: 24.91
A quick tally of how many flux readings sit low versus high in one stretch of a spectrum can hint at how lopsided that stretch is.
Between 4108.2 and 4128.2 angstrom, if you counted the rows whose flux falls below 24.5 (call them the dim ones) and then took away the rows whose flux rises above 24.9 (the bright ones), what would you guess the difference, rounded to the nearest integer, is 7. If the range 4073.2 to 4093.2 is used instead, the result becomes -1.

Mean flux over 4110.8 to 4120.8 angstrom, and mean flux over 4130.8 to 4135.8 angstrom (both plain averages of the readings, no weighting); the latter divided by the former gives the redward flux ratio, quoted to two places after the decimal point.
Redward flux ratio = 1.02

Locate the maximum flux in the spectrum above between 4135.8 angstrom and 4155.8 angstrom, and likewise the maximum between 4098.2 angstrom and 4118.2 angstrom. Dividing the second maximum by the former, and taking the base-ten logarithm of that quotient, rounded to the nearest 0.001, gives -0.056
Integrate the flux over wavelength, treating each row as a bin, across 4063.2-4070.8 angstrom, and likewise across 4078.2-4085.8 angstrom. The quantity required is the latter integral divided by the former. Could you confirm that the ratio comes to 0.97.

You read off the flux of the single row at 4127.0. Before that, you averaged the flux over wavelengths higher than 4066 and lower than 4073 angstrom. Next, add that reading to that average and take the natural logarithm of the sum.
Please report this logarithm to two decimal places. 3.91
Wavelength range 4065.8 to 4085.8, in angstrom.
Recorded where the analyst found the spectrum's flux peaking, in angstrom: 4069.5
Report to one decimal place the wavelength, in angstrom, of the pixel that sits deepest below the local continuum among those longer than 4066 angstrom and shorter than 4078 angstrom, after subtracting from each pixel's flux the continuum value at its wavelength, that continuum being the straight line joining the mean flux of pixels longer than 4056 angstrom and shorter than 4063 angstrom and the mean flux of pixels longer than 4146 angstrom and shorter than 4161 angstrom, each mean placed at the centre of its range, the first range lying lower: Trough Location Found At 4077.0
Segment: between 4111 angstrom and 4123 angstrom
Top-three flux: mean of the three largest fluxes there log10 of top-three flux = 1.37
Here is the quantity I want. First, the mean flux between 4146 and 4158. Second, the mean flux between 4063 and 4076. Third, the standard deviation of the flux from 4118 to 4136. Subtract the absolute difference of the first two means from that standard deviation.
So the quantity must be -0.3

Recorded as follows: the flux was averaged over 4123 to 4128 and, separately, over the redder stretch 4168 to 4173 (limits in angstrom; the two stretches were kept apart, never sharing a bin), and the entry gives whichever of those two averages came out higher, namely 24.5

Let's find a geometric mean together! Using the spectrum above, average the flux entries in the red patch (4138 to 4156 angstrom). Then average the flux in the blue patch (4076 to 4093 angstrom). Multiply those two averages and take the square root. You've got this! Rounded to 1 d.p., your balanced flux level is 24.9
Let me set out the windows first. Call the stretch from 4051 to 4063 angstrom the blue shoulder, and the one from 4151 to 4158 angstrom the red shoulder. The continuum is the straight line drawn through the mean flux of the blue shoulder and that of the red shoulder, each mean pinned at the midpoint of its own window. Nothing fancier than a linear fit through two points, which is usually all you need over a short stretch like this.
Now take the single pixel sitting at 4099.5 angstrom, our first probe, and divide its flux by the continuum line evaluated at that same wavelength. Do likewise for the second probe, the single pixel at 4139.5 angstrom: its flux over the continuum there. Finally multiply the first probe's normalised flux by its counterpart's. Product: 0.71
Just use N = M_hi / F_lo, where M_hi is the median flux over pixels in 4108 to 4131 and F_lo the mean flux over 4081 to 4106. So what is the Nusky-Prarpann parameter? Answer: 1.06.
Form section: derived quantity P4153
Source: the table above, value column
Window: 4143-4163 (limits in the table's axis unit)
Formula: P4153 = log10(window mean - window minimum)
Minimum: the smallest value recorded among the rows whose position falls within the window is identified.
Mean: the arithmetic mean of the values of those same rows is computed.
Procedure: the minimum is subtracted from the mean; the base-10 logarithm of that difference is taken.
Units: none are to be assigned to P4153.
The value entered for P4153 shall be 0.22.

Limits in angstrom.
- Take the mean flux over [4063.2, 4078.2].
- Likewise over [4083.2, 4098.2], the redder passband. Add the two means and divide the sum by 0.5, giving 98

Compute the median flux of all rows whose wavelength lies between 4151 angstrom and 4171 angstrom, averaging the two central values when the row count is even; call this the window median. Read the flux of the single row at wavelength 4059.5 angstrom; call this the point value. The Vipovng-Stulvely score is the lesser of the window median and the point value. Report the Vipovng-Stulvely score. 25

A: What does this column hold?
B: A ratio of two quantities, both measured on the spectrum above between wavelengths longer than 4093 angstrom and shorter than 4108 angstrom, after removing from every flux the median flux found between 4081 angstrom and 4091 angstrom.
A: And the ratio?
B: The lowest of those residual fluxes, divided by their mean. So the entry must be 1.6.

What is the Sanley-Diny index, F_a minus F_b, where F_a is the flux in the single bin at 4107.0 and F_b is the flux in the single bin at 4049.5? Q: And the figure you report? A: -2.8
